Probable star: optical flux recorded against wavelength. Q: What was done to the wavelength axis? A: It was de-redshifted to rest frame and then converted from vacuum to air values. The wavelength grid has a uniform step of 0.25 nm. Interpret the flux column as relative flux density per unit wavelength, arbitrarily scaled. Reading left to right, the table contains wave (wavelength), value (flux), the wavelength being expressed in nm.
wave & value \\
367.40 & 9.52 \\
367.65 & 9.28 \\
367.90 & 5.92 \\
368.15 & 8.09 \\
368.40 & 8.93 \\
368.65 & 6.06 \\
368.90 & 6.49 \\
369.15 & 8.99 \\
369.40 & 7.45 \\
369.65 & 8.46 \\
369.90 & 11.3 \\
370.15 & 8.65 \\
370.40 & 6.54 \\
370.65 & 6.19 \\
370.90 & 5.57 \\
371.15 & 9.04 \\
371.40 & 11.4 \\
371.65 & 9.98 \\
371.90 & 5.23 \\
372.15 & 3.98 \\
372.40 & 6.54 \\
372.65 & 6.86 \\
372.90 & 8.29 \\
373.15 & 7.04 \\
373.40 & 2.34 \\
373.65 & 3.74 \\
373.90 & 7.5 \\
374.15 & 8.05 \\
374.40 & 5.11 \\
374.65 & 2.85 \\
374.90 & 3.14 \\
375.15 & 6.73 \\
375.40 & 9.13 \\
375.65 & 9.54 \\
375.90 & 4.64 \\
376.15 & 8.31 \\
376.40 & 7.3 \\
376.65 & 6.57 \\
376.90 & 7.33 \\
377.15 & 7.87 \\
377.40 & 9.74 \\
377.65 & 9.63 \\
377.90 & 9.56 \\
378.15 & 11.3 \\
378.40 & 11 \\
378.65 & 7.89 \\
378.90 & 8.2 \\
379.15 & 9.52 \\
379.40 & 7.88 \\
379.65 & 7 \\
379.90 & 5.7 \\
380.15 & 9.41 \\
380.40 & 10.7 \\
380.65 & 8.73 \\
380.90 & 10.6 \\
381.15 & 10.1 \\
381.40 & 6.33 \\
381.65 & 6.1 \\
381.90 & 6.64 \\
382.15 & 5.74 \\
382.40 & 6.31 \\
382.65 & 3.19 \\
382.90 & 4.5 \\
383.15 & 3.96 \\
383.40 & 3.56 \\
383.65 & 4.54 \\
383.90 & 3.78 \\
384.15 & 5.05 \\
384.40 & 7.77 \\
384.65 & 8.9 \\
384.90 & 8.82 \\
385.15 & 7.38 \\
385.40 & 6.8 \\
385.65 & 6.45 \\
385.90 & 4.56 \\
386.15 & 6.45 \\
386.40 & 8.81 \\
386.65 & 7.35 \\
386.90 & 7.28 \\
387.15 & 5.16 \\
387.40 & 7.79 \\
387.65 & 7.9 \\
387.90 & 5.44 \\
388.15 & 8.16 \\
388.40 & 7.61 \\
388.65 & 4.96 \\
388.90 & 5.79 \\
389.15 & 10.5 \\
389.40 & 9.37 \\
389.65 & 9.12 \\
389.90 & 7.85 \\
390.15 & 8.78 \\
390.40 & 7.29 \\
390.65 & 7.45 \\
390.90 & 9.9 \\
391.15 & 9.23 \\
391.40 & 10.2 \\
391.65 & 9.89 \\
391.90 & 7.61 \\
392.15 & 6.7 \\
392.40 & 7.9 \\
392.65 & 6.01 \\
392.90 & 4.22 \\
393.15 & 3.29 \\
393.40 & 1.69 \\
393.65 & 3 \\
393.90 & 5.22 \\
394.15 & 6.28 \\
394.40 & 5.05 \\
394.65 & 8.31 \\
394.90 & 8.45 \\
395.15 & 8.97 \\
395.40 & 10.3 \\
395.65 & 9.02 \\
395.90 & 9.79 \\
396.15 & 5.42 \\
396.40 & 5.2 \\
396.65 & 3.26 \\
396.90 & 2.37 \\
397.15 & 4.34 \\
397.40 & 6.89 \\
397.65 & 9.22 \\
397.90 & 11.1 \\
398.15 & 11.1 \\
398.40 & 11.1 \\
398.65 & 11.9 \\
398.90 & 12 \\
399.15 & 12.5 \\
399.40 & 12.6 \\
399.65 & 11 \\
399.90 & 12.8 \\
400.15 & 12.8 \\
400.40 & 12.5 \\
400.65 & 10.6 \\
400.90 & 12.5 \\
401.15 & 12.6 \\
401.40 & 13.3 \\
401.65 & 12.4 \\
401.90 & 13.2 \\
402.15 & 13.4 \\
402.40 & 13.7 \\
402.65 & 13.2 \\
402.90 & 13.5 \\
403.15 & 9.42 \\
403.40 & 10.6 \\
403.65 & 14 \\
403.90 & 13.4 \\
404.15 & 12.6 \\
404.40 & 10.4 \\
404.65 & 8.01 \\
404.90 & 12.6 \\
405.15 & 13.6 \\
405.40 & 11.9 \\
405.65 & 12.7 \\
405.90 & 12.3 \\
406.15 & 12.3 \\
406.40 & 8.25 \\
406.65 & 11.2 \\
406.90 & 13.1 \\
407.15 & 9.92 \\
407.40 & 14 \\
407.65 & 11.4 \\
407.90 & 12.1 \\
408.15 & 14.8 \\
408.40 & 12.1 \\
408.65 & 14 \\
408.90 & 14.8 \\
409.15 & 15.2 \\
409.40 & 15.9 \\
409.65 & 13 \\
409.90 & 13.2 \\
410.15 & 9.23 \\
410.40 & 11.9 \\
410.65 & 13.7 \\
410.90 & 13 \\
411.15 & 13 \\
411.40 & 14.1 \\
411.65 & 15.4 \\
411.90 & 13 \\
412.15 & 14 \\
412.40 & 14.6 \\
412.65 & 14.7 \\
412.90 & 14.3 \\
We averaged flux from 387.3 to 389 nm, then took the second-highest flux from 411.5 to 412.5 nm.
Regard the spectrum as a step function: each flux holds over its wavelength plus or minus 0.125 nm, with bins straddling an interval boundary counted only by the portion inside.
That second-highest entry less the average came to 7.79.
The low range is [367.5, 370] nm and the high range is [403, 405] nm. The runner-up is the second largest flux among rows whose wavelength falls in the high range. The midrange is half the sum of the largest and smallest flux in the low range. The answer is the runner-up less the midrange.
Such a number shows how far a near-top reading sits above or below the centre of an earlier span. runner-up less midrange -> 5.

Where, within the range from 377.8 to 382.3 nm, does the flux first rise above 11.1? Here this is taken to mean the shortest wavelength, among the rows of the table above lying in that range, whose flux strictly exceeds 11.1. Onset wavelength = 378.15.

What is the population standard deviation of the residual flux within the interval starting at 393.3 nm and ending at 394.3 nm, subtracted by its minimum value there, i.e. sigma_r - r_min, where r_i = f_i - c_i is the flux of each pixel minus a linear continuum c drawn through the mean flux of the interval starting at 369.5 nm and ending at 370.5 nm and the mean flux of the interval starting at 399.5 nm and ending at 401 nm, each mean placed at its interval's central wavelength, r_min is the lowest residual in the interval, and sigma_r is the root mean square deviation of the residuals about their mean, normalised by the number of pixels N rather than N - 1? 11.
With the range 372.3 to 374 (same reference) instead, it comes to 9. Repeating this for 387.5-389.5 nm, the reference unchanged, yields 8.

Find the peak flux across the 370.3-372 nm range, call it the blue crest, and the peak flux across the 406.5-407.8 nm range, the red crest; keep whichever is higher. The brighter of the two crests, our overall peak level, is 14.0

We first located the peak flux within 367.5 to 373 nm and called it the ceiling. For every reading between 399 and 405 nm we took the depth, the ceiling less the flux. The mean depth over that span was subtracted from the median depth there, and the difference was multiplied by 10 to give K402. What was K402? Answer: -3.7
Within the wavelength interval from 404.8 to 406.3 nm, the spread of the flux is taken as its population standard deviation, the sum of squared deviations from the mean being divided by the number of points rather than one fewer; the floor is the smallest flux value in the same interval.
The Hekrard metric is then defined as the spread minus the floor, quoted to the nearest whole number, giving -11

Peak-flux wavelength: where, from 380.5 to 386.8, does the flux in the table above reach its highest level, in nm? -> 380.90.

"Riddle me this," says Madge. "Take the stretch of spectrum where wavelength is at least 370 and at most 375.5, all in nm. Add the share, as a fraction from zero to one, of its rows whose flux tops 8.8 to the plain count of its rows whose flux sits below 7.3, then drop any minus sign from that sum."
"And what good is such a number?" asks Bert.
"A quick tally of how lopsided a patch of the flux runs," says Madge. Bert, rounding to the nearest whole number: 14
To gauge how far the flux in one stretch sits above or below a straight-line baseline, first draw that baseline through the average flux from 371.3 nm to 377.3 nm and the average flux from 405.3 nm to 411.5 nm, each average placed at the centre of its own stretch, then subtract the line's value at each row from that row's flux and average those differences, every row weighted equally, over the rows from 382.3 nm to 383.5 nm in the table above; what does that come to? -3.9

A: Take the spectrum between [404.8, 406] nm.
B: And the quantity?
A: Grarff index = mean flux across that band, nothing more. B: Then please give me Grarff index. 13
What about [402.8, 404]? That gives 12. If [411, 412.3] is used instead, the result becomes 14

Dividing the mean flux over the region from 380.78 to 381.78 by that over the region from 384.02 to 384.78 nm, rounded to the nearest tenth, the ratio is 1.1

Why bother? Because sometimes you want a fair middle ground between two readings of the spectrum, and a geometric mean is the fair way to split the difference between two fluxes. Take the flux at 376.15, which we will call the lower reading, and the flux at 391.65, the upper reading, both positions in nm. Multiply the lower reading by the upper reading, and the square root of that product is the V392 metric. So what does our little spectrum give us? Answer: 9.1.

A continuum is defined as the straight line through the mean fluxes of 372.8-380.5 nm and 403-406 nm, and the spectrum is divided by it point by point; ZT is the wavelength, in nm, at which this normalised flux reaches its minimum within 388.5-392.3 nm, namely 388.65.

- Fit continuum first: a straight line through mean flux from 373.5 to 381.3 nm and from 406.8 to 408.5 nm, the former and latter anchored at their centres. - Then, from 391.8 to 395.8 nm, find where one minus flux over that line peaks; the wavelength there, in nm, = 393.40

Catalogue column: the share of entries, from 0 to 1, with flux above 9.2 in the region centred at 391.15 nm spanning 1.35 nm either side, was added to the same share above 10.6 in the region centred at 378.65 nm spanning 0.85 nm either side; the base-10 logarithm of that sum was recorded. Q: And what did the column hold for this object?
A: -0.188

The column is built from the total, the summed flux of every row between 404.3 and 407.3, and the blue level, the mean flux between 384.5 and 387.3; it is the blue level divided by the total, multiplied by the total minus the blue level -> 6.7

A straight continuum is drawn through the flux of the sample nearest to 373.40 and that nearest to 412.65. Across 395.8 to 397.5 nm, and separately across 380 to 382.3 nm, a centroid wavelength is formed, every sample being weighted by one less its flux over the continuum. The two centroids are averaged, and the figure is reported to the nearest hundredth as 388.79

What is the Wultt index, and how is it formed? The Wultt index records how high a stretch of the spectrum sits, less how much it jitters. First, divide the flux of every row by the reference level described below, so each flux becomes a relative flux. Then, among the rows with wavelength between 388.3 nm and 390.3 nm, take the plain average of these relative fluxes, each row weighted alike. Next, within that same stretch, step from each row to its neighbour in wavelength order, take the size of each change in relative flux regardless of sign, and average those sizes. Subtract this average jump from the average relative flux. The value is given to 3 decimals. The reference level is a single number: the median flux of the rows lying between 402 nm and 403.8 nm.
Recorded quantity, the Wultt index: 0.471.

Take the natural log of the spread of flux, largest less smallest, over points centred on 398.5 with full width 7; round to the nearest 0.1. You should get 2.4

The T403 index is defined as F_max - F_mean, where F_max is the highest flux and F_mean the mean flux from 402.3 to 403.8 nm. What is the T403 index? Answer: 1.6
